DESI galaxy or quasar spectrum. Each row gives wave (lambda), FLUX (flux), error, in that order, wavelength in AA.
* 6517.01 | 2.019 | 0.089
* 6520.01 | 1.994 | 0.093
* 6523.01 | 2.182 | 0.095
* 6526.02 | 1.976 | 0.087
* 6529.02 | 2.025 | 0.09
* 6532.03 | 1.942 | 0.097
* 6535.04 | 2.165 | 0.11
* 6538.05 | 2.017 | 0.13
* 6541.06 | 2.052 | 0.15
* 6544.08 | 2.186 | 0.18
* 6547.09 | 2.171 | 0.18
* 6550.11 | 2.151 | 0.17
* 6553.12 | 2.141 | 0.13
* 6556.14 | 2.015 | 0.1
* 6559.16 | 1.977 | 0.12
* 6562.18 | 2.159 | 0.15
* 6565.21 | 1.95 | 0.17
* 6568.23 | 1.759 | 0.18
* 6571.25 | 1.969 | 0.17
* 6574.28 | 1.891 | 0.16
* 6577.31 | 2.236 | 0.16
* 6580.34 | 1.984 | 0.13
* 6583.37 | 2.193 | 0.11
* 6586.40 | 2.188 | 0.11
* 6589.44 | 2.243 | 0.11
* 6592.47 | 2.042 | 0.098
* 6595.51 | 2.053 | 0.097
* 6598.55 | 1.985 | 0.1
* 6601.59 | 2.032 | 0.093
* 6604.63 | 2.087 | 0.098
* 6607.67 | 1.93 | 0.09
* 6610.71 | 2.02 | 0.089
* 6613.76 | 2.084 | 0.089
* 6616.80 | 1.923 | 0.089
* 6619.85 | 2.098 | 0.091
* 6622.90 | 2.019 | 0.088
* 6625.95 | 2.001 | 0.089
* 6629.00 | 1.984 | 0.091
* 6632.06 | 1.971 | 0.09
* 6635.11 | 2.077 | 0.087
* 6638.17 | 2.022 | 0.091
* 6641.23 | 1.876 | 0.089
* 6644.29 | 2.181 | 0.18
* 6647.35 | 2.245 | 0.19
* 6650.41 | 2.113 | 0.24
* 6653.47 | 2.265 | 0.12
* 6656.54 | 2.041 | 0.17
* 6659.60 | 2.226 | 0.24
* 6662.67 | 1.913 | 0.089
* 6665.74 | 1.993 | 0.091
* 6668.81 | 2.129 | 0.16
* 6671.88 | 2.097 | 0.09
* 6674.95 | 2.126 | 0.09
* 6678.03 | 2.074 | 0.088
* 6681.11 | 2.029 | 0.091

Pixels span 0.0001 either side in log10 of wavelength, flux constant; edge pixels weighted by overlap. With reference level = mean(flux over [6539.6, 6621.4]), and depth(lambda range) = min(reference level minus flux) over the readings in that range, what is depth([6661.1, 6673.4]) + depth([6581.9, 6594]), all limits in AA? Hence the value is -0.26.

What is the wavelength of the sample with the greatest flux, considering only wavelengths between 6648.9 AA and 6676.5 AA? 6653.47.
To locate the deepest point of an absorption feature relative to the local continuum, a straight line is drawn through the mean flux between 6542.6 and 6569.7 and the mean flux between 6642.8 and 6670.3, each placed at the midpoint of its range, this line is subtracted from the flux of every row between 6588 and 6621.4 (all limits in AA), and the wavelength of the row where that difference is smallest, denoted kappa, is 6616.80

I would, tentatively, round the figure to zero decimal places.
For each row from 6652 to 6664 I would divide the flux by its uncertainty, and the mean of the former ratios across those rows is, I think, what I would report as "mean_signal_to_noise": 15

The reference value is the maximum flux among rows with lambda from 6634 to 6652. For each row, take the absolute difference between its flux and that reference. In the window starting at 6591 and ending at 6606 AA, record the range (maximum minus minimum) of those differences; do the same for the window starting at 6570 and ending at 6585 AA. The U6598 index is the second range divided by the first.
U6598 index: 3.4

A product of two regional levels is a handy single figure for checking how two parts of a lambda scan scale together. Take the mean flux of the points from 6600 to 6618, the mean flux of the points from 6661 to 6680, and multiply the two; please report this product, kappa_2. 4.14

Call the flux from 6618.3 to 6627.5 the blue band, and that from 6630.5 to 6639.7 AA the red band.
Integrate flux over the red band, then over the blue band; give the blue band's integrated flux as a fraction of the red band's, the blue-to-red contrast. 1.0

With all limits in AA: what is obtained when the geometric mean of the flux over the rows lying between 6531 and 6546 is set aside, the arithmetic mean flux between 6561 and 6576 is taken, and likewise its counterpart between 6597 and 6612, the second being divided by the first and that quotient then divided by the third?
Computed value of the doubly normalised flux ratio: 0.467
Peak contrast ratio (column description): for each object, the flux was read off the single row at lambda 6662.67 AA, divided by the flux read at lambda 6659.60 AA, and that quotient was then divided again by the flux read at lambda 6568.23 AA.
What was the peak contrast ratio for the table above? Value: 0.489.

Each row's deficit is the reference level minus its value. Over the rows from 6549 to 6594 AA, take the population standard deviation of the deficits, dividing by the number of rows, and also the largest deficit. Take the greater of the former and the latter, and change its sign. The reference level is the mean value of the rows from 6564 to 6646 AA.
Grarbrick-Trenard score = -0.271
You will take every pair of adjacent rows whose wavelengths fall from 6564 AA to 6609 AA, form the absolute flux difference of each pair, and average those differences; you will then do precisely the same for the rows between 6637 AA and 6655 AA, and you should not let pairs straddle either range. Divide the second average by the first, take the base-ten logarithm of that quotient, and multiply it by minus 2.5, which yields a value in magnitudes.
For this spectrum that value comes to -0.19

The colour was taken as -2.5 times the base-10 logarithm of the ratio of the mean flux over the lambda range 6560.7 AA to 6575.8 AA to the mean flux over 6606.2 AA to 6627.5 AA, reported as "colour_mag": 0.04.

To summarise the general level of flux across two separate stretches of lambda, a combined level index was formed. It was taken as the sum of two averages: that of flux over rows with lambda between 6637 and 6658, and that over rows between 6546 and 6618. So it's 4.16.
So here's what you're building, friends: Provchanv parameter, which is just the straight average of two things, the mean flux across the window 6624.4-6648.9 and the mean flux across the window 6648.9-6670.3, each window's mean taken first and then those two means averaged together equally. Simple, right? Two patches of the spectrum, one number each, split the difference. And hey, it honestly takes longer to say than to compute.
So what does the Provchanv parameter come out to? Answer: 2.07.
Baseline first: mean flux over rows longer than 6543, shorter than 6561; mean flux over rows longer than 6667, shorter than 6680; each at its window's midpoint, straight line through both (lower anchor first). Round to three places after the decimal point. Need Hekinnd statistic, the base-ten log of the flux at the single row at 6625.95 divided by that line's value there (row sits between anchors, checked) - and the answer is -0.022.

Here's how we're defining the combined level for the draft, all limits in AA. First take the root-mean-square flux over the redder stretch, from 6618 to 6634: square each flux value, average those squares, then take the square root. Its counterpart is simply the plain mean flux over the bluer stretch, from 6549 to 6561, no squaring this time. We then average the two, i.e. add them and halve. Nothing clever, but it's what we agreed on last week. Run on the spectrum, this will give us 2.04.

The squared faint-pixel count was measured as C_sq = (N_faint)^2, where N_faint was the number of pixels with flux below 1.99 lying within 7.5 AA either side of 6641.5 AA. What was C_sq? 1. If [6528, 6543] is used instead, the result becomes 1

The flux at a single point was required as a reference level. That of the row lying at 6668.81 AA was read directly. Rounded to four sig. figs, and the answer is 2.129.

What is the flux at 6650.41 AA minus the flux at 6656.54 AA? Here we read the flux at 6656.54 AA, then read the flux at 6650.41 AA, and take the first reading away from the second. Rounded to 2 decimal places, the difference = 0.07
